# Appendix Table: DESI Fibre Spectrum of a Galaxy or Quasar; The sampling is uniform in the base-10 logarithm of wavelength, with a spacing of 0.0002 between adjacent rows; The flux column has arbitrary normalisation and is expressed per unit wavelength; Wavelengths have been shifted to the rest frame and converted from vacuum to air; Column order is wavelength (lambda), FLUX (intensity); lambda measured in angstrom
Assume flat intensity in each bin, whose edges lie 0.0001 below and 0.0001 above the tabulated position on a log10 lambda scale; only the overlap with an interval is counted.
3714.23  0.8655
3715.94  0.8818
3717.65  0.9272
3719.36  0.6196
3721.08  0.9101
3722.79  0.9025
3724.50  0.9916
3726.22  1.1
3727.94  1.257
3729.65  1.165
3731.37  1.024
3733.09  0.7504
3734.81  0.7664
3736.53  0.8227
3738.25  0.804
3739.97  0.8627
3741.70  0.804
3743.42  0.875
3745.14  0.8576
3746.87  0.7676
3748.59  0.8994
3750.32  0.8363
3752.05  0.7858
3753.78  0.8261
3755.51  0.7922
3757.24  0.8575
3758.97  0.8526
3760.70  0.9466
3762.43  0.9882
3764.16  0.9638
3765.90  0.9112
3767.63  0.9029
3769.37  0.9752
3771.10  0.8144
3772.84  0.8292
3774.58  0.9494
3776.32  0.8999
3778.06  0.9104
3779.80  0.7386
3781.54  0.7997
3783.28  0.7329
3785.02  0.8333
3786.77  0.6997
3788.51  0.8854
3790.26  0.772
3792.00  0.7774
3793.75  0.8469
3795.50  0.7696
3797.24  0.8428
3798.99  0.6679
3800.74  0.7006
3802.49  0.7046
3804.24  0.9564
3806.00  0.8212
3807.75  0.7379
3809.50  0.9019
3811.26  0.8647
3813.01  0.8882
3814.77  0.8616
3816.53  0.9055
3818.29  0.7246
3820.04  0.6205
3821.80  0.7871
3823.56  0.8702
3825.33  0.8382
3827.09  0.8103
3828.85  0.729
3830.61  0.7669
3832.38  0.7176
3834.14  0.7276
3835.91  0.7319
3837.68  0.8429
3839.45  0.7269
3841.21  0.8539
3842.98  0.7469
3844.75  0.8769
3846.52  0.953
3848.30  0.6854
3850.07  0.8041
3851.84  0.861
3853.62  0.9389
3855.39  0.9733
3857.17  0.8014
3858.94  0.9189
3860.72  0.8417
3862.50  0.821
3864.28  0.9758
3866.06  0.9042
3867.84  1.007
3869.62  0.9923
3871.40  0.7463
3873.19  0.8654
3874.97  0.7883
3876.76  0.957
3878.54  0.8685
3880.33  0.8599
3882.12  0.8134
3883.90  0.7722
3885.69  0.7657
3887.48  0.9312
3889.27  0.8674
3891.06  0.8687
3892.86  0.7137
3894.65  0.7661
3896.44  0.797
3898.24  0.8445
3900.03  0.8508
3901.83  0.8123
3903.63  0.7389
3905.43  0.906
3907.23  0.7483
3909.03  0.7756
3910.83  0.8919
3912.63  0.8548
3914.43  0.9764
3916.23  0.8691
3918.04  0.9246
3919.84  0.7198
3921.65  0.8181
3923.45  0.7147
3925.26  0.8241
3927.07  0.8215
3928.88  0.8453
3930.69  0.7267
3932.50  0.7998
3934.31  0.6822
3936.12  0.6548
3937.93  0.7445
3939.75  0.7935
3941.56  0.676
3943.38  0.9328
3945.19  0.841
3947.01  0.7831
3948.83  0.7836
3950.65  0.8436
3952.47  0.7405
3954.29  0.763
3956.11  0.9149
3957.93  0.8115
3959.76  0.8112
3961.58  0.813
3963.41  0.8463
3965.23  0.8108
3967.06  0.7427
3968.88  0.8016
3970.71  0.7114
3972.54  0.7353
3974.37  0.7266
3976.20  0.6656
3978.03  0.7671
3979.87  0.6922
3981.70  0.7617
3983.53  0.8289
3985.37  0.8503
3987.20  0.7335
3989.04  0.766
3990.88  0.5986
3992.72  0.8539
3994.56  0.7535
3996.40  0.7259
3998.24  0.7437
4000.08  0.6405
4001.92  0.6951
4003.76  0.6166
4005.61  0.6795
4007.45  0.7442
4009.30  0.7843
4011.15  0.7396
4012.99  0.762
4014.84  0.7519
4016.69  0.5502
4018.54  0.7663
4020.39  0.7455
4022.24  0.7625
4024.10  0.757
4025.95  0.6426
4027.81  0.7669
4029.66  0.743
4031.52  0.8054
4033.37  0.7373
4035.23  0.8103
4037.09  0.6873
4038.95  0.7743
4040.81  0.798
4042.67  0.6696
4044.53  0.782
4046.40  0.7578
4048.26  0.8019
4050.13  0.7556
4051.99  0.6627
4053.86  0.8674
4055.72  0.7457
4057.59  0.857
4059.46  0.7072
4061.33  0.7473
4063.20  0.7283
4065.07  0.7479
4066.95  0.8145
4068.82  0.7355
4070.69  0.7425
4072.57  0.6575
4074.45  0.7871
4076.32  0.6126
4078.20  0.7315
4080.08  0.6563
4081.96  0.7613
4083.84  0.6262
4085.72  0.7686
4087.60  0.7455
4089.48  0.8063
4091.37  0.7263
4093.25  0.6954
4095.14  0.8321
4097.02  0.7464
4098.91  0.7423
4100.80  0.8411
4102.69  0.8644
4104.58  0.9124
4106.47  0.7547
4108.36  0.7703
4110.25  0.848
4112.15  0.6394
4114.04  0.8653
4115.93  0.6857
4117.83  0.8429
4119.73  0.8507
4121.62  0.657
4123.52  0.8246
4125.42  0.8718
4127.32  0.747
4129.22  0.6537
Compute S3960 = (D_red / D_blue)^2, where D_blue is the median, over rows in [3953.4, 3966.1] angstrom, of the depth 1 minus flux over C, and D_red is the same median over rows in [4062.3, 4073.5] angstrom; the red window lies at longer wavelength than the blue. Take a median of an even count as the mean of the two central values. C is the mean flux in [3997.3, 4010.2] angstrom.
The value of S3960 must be 0.12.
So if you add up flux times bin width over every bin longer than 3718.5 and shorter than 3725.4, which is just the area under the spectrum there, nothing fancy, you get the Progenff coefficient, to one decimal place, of 5.9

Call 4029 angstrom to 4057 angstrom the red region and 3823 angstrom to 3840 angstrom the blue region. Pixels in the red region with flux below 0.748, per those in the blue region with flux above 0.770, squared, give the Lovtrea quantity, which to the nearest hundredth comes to 2.25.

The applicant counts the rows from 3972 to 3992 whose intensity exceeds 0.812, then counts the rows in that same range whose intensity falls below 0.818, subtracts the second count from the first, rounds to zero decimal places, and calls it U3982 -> -7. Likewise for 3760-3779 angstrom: 10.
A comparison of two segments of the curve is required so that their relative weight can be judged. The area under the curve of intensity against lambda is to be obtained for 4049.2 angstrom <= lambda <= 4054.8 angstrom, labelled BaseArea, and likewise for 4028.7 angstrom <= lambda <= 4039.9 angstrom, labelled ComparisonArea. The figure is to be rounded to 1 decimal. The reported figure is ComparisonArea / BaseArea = 2.0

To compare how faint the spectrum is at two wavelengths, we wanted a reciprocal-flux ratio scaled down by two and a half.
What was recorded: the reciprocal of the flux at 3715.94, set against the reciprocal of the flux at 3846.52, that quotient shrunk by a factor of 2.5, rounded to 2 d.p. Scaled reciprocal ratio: 0.43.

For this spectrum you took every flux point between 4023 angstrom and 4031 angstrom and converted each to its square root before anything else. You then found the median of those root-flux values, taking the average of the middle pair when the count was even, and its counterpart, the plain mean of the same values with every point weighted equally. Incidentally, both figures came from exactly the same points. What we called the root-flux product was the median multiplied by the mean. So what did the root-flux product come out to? 0.74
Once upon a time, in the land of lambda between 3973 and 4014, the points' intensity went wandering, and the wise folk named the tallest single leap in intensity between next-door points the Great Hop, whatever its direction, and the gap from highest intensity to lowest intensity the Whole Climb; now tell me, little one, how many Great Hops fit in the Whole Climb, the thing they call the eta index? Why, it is 1.00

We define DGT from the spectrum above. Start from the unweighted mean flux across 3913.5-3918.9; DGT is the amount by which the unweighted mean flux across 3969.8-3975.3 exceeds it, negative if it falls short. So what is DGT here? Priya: -0.20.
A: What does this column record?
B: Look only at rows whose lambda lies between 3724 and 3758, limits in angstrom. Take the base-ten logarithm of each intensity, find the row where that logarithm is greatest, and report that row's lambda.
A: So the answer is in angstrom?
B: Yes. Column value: 3727.94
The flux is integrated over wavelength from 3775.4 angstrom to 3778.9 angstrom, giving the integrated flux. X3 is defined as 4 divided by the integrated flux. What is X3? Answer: 1.3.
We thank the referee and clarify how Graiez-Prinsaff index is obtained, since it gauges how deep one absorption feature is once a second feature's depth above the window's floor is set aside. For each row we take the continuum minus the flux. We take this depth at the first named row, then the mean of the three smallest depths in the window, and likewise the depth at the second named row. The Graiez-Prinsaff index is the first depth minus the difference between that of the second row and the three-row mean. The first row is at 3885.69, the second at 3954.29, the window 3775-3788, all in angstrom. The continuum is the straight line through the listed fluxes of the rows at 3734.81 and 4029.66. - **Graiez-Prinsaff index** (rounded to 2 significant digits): -0.12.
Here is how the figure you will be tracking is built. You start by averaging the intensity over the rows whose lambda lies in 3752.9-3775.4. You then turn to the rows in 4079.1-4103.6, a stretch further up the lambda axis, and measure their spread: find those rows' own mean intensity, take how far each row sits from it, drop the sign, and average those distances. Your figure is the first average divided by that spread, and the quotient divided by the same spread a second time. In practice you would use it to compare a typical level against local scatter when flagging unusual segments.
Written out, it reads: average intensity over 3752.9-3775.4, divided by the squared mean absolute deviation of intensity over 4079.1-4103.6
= 317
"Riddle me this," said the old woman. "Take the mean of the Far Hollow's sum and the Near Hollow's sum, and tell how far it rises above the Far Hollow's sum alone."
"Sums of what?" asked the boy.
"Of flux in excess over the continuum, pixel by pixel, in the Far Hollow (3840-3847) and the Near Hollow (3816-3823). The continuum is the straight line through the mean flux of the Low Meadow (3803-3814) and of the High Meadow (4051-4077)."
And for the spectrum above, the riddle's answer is -0.22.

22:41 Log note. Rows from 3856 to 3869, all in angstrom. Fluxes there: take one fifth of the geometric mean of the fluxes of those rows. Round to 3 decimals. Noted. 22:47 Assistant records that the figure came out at 0.179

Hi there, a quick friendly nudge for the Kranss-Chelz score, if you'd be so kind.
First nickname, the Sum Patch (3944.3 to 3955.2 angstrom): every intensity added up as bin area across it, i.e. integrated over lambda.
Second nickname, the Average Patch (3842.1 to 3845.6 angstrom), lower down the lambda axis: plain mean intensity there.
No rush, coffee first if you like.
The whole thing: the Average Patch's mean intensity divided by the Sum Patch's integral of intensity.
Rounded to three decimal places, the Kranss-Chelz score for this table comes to 0.094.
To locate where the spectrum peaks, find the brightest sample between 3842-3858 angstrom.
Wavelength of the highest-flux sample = 3855.39 angstrom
